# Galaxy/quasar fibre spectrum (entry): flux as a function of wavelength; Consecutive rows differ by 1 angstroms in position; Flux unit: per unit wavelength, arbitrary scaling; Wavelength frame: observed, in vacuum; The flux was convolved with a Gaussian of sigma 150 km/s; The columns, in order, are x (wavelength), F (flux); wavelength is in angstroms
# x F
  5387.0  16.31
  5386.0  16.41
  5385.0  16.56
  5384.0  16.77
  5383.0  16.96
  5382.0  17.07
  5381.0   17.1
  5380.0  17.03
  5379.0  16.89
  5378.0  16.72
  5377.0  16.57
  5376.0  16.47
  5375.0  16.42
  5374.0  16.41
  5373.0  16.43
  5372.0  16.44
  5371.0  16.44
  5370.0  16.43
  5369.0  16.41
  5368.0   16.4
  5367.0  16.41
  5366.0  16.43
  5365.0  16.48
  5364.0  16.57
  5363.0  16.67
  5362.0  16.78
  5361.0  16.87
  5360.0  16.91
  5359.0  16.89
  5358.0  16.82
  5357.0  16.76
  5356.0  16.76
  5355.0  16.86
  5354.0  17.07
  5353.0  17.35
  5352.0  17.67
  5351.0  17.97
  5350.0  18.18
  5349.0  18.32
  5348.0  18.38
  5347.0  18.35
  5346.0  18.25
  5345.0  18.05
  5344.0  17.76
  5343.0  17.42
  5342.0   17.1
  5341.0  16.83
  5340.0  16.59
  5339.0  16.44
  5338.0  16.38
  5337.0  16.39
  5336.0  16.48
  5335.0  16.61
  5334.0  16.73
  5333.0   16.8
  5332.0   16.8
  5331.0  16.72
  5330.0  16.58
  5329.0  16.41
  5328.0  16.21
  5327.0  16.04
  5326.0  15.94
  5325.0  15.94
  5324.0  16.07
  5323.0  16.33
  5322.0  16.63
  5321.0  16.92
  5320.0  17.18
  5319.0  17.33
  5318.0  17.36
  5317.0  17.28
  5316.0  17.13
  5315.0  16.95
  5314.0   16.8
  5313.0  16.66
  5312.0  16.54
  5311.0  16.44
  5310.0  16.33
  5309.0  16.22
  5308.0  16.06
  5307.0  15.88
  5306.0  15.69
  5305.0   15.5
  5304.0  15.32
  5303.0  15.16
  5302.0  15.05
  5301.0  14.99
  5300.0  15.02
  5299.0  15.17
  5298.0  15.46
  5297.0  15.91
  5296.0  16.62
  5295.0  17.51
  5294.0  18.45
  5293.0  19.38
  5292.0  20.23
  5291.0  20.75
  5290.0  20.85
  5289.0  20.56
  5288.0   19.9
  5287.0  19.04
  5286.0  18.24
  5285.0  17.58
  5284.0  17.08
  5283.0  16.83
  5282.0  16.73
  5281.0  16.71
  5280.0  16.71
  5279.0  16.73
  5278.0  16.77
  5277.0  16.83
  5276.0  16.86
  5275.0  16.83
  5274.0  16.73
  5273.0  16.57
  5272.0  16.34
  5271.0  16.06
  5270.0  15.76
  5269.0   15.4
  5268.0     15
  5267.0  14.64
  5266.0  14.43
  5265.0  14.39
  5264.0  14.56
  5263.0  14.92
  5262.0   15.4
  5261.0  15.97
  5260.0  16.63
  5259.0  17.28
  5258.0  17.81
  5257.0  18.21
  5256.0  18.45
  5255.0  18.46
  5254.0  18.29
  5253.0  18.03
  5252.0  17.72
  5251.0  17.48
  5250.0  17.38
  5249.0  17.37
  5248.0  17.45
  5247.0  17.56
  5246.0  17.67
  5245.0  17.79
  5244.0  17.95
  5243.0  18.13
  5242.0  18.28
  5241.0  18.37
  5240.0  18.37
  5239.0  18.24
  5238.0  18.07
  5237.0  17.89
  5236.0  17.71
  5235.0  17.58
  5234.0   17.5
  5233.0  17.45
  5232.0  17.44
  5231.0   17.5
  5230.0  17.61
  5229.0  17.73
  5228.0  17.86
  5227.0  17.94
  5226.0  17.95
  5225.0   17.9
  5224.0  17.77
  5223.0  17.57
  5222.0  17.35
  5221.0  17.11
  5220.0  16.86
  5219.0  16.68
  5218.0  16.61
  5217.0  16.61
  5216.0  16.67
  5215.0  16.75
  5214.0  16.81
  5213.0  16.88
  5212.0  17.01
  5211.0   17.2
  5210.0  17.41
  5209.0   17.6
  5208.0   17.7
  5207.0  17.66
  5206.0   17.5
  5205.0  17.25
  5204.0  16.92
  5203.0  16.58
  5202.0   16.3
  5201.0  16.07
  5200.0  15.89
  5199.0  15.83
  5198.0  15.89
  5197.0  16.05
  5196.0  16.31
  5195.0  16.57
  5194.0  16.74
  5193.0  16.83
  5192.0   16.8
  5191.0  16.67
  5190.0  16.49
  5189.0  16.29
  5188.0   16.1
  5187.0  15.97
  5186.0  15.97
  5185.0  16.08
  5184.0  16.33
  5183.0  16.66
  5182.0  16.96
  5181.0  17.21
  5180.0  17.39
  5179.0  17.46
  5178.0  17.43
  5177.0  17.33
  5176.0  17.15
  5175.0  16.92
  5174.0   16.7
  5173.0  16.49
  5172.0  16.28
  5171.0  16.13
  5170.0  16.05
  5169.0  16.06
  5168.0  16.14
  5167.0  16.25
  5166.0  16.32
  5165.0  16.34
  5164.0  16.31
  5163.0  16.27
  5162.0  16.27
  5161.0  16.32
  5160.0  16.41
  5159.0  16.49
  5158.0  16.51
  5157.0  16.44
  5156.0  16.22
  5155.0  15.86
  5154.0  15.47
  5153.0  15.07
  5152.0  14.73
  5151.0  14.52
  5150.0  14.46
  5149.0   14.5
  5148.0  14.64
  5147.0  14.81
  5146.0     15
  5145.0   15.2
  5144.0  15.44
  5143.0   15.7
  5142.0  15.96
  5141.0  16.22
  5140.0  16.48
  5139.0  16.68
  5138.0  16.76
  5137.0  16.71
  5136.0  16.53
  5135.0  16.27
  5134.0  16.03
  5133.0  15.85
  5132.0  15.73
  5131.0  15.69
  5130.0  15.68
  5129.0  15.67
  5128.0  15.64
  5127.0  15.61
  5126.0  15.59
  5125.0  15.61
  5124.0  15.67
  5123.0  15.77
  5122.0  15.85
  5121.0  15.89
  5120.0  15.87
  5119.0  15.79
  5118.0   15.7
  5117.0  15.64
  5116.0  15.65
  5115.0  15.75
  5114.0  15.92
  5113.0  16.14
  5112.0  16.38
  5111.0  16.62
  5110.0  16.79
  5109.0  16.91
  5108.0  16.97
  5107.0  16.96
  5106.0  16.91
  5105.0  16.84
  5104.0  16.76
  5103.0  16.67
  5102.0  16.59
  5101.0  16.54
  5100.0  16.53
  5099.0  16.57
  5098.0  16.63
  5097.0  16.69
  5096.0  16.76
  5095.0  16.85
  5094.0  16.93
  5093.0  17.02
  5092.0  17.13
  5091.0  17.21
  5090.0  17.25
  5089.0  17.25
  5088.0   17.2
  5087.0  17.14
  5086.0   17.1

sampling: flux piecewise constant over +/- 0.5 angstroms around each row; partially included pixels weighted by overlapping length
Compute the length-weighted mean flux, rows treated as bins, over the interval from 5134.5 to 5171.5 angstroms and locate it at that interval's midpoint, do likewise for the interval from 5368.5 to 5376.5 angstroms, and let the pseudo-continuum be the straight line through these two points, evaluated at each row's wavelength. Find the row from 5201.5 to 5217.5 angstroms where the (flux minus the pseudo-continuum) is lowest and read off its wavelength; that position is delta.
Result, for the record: 5202.0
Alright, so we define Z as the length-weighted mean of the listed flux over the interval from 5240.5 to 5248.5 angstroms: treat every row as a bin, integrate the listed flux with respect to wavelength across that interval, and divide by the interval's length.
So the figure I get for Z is 17.9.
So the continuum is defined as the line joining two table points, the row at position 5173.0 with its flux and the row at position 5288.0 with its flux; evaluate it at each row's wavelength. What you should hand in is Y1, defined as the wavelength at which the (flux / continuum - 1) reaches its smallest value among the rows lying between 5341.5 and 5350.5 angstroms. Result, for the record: 5342.0 angstroms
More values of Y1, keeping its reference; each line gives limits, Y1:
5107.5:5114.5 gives 5114.0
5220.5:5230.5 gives 5221.0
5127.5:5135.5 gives 5131.0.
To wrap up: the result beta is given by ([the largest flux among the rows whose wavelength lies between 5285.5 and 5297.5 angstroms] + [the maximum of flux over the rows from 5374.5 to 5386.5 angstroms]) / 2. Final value 19.0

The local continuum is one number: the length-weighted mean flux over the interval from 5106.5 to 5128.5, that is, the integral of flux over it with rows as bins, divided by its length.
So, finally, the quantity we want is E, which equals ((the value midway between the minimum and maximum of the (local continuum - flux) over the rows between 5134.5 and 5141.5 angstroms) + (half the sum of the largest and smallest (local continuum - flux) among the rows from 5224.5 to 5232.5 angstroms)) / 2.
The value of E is -1.06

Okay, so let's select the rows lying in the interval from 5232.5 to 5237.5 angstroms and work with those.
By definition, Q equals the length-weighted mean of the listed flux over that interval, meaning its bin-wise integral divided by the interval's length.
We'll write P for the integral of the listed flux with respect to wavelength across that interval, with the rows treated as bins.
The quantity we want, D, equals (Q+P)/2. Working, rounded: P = 88.1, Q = 17.63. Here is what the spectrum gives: 52.9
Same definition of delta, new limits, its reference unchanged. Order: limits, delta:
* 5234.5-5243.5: 5235.0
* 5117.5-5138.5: 5126.0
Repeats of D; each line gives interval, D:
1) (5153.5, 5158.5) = 48.3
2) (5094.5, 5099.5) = 50.1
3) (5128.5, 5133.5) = 47.2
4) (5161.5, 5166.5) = 48.9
